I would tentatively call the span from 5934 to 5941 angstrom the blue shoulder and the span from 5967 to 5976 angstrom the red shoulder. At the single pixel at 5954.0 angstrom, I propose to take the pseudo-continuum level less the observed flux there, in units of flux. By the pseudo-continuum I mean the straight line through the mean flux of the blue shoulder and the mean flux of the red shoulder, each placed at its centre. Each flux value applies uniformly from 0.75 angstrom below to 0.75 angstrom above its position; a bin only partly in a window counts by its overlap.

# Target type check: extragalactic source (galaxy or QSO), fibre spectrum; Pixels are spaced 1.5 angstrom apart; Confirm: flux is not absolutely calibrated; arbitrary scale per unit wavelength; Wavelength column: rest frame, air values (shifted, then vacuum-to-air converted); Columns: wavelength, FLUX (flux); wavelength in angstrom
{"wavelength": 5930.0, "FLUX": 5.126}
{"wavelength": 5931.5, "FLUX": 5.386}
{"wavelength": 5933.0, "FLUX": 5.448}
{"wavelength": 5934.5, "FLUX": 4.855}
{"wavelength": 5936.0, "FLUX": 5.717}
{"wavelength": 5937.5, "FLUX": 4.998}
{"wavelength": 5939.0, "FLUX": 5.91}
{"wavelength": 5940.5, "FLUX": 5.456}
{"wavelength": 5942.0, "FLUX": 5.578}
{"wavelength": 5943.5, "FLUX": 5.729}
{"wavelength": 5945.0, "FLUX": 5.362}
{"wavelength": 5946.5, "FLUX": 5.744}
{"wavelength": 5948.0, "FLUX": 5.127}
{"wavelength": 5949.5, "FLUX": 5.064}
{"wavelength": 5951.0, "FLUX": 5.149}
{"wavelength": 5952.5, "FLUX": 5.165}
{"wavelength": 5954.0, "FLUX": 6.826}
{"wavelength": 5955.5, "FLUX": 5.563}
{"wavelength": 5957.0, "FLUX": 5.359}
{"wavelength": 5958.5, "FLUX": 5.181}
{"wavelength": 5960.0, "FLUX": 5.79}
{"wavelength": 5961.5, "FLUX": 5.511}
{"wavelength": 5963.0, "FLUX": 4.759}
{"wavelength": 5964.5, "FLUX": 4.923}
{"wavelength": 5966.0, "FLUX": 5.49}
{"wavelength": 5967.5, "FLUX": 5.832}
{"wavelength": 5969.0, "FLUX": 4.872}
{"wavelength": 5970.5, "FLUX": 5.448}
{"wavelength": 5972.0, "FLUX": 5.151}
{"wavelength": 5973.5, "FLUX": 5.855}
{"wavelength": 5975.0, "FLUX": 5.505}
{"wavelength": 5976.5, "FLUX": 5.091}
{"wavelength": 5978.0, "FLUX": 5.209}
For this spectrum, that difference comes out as -1.41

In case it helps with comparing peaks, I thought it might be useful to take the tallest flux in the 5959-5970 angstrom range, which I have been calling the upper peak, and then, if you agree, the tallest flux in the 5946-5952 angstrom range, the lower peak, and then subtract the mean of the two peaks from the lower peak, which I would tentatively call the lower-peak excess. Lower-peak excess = 0.0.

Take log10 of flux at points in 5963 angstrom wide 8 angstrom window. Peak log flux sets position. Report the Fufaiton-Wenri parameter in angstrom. 5960.0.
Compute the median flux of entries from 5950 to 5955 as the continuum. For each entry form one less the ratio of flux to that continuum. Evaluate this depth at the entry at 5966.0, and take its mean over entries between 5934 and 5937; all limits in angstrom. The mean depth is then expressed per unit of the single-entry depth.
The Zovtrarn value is 0.4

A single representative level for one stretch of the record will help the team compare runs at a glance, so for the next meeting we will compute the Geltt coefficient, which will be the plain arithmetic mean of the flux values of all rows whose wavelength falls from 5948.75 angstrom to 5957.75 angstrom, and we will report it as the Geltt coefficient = 5.52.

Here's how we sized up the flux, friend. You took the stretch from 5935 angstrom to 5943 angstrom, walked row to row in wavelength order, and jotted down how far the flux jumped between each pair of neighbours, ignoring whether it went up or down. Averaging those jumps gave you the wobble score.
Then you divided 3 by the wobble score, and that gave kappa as 5.4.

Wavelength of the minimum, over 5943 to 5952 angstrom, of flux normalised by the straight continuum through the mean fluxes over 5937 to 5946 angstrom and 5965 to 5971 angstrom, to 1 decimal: 5949.5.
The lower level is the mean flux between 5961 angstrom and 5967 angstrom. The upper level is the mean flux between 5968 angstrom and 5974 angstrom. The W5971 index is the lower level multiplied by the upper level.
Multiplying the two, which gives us 27.6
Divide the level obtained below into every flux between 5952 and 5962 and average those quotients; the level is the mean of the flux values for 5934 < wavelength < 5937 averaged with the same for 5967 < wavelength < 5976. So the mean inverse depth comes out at 0.96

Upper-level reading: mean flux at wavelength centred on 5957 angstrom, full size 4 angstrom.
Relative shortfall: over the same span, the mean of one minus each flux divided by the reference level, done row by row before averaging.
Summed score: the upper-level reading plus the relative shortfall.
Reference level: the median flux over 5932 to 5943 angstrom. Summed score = 5.38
